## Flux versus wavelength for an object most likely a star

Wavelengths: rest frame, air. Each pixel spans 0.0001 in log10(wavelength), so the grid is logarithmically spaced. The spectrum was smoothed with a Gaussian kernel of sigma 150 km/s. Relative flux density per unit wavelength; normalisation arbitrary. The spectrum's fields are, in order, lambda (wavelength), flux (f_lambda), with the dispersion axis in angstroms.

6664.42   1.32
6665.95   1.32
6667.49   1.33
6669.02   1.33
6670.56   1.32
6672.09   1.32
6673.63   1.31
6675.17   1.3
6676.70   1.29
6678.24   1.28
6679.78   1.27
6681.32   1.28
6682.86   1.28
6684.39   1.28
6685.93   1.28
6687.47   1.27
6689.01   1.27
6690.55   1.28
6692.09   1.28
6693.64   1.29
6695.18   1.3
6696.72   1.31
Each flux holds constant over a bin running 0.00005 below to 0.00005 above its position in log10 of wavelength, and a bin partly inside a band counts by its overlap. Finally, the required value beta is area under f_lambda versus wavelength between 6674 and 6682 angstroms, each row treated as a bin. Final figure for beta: 10.3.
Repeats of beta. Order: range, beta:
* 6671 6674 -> 4.0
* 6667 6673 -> 8.0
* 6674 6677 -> 3.9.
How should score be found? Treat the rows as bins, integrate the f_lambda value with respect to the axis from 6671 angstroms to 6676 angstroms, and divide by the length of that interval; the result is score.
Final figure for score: 1.31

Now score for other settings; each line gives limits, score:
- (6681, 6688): 1.28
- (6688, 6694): 1.28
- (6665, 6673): 1.32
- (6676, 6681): 1.28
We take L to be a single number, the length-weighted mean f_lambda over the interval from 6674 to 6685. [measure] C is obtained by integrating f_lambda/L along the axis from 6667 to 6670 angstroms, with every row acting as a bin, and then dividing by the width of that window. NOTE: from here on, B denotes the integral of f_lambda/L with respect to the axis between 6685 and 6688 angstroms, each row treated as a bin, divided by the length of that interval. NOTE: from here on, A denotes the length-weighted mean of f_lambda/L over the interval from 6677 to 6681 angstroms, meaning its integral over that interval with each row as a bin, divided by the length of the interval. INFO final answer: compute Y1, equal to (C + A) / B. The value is 2.04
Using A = 0.99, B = 0.99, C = 1.04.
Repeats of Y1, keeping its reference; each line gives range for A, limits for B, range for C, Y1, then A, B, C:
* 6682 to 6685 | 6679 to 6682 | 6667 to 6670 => 2.05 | 1.00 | 0.99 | 1.04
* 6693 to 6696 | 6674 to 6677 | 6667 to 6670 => 2.02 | 1.01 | 1.01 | 1.04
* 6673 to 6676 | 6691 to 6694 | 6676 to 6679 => 2.02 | 1.02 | 1.00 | 1.00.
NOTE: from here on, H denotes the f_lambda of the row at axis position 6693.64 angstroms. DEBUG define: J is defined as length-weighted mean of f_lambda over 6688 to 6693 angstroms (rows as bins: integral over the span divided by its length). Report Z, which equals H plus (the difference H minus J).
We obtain 1.31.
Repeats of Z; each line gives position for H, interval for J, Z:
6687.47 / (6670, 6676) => 1.23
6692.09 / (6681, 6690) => 1.28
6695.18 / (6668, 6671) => 1.27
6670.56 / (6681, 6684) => 1.36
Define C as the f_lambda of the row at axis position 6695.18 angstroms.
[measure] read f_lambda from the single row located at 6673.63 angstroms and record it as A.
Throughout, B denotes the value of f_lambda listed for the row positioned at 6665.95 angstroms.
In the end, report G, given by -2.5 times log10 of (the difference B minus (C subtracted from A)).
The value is -0.293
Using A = 1.31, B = 1.32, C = 1.3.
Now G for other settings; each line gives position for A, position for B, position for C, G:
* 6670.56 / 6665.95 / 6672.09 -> -0.301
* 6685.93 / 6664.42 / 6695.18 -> -0.318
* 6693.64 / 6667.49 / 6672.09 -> -0.334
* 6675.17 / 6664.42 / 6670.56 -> -0.318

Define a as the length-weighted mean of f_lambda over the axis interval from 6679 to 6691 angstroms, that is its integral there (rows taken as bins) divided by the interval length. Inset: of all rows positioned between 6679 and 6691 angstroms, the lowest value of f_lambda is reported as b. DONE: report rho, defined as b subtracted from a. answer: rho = 0.0065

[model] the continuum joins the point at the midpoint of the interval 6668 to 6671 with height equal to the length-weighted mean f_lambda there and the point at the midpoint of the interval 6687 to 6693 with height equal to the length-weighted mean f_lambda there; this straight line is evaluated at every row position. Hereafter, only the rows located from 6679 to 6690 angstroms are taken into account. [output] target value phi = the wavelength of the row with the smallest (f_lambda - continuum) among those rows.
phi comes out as 6679.78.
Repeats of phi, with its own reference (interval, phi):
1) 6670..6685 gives 6679.78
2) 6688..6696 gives 6689.01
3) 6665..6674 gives 6665.95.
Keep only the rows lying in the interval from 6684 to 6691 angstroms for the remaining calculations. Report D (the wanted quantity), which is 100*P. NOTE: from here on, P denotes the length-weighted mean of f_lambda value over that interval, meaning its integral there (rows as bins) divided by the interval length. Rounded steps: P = 1.28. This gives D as 128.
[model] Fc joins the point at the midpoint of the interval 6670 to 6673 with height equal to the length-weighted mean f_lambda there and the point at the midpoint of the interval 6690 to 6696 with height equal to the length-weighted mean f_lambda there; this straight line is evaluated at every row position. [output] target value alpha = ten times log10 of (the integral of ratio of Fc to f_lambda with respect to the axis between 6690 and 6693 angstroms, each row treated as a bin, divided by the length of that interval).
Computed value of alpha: 0.02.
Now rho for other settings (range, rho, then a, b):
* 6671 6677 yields 0.0184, 1.31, 1.29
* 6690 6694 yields 0.0002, 1.28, 1.28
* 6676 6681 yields 0.0082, 1.28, 1.27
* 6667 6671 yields 0.0074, 1.33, 1.32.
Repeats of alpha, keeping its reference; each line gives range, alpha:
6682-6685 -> 0.08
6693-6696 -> -0.03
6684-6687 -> 0.06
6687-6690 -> 0.08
